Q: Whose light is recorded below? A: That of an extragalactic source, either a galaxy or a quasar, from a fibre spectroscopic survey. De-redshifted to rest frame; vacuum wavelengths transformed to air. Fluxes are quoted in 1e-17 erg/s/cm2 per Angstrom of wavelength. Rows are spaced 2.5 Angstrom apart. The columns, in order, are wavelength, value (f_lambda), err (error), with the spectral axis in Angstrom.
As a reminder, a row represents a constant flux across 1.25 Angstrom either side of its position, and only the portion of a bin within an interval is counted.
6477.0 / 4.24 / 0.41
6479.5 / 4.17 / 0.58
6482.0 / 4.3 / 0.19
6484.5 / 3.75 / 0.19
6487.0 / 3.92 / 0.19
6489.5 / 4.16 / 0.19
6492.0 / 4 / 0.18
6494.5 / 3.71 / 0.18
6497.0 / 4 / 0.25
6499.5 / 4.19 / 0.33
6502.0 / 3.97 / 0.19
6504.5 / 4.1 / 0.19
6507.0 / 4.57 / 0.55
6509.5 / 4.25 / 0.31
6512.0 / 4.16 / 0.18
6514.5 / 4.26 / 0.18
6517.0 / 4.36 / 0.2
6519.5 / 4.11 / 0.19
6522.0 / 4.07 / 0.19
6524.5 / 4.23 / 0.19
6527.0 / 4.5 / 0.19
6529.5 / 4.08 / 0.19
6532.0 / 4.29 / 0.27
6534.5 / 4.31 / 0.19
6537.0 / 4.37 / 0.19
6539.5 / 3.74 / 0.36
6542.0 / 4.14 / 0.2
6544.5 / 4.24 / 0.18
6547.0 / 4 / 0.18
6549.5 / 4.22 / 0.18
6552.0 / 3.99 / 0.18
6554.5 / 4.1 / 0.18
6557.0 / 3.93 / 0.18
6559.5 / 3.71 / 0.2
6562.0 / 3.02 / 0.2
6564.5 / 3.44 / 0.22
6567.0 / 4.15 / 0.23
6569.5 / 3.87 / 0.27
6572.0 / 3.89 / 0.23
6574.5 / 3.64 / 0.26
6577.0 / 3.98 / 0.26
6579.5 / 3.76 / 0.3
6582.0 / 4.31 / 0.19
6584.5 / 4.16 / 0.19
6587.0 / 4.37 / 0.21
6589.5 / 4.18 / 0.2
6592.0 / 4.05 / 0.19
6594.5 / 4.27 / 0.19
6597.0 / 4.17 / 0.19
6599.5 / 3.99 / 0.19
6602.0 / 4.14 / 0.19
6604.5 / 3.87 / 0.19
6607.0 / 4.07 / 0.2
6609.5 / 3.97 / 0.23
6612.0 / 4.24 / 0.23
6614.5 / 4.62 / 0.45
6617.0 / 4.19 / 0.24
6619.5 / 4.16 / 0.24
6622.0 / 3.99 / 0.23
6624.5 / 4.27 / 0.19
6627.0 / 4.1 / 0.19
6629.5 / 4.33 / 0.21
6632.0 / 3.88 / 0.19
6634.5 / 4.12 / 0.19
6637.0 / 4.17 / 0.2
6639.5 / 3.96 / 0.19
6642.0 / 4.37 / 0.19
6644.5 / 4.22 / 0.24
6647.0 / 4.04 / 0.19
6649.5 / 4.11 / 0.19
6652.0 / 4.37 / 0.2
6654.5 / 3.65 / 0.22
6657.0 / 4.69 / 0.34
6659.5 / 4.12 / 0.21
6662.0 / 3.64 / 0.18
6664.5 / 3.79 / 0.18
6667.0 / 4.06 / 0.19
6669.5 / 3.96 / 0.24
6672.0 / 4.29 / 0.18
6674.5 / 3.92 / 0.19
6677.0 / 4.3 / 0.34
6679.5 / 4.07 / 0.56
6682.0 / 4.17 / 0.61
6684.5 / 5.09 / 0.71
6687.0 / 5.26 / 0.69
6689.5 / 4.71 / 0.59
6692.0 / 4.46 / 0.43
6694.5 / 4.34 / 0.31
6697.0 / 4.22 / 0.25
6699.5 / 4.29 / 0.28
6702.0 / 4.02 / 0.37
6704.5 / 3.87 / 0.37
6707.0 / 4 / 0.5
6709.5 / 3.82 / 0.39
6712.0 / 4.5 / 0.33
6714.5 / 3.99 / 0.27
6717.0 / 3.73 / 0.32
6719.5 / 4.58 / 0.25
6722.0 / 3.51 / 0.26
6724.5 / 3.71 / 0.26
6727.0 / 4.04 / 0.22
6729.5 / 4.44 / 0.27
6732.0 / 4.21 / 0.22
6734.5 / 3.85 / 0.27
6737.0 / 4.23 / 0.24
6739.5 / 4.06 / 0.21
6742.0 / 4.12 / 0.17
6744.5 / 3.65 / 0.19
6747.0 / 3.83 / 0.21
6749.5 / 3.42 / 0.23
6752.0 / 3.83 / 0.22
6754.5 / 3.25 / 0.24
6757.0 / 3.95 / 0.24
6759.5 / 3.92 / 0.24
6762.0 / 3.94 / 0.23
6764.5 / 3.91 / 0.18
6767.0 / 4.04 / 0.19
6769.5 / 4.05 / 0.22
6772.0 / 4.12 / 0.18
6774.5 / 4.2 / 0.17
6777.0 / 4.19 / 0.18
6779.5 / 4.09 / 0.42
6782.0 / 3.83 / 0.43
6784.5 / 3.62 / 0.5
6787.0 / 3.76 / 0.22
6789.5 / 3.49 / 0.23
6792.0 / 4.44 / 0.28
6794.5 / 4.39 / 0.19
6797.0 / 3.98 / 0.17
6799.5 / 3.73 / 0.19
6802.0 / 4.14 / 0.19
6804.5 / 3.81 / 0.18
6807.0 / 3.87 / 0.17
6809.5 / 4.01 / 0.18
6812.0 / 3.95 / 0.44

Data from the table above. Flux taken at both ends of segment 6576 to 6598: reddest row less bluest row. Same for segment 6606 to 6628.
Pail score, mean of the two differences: 0.1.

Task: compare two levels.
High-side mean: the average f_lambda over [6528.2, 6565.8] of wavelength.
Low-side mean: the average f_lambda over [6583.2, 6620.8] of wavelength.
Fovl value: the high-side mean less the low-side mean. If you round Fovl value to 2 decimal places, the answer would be -0.19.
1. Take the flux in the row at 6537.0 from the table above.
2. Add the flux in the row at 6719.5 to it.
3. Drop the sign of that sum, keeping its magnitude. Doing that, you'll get 8.95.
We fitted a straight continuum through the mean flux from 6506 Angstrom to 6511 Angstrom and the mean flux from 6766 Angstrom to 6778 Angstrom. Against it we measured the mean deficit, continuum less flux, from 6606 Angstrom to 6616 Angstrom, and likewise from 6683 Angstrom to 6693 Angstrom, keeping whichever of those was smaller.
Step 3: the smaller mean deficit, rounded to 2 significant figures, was -0.67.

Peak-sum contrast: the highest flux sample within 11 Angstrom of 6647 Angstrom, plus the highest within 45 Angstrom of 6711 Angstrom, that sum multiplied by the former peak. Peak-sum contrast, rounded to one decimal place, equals 46.7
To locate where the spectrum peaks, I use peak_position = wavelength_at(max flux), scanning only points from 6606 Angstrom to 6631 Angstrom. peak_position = 6614.5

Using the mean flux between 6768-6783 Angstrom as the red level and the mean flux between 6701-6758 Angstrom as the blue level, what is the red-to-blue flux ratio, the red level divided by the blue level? 1.04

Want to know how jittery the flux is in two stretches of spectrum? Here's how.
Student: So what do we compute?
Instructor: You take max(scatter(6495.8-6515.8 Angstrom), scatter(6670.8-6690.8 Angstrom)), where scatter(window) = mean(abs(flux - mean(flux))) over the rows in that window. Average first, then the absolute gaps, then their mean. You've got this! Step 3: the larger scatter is 0.41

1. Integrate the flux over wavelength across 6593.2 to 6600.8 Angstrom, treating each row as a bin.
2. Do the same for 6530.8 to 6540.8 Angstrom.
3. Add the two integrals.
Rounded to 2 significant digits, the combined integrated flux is 73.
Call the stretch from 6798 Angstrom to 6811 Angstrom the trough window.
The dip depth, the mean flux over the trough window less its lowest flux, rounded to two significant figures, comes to 0.18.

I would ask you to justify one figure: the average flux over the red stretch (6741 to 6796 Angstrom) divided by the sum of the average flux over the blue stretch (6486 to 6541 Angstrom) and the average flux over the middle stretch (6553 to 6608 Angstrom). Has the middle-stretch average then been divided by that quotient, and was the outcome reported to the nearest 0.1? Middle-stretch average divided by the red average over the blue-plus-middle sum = 8.2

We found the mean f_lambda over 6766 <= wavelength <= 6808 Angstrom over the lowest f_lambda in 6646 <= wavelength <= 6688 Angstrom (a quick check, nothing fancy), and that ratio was 1.09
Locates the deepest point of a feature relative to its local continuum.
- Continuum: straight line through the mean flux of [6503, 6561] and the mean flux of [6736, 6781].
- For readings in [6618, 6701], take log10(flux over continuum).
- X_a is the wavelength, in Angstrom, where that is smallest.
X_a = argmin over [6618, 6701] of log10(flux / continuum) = 6662.0 Angstrom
